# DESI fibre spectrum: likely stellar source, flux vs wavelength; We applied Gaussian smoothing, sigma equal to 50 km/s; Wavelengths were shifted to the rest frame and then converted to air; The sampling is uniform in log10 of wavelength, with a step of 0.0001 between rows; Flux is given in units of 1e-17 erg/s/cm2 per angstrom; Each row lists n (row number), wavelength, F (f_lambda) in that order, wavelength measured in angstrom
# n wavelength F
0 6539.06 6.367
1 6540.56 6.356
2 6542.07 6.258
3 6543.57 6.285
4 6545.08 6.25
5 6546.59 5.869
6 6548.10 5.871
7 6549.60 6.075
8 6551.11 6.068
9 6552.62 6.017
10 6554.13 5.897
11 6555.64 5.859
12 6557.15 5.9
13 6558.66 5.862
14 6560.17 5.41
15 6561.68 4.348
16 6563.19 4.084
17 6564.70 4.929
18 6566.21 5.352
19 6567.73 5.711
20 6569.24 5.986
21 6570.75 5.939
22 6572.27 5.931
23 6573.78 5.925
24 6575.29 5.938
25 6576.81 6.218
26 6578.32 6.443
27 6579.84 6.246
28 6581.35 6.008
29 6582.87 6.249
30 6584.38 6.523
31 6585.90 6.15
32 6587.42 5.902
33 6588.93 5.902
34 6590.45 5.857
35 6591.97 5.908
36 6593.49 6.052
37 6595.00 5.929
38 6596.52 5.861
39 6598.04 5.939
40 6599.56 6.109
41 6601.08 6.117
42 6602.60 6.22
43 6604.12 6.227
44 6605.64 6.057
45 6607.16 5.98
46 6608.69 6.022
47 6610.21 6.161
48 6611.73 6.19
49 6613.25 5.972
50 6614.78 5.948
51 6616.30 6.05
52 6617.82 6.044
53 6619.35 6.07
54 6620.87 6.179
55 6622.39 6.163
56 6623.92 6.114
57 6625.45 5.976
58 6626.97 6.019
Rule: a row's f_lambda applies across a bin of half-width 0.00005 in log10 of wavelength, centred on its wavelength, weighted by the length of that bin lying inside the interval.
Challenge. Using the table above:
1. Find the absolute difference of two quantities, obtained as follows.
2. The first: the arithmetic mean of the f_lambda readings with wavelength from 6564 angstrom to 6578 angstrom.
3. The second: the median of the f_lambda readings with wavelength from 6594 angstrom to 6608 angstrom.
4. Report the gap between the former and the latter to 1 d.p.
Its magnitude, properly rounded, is 0.3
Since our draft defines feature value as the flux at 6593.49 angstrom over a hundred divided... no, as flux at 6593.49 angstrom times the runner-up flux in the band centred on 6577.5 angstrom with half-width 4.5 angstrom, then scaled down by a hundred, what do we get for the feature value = 0.378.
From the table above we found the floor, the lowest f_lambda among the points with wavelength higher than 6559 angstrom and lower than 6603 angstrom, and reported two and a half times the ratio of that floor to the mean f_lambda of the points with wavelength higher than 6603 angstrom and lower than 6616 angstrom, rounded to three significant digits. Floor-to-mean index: 1.68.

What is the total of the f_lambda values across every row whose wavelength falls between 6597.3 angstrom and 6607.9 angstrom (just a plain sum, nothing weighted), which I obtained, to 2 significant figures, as 43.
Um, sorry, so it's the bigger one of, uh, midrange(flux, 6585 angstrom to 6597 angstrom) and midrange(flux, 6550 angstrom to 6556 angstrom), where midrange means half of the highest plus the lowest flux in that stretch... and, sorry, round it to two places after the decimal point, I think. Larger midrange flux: 6.00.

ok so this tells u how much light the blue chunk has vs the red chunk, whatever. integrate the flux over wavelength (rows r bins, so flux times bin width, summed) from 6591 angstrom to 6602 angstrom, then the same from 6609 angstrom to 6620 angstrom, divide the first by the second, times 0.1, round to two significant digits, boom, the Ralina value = 0.099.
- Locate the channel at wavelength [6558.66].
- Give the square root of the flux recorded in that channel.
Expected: 2.42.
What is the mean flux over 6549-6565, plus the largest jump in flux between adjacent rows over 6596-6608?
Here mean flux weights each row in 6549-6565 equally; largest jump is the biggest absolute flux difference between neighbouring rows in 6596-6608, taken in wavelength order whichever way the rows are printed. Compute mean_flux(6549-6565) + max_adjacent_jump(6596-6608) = 5.67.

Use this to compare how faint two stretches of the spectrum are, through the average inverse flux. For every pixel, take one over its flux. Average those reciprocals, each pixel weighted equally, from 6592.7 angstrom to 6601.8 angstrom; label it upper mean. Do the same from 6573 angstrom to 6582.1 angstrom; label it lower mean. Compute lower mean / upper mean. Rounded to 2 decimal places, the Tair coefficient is 0.98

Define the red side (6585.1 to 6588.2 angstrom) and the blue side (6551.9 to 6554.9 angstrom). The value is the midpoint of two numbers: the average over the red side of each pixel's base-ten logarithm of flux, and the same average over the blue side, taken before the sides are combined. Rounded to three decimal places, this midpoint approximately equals 0.777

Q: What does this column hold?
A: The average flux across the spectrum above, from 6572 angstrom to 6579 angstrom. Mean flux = 6.1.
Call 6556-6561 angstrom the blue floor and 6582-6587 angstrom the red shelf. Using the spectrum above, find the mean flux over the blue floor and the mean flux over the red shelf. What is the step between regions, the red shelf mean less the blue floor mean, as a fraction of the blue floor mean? 0.10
